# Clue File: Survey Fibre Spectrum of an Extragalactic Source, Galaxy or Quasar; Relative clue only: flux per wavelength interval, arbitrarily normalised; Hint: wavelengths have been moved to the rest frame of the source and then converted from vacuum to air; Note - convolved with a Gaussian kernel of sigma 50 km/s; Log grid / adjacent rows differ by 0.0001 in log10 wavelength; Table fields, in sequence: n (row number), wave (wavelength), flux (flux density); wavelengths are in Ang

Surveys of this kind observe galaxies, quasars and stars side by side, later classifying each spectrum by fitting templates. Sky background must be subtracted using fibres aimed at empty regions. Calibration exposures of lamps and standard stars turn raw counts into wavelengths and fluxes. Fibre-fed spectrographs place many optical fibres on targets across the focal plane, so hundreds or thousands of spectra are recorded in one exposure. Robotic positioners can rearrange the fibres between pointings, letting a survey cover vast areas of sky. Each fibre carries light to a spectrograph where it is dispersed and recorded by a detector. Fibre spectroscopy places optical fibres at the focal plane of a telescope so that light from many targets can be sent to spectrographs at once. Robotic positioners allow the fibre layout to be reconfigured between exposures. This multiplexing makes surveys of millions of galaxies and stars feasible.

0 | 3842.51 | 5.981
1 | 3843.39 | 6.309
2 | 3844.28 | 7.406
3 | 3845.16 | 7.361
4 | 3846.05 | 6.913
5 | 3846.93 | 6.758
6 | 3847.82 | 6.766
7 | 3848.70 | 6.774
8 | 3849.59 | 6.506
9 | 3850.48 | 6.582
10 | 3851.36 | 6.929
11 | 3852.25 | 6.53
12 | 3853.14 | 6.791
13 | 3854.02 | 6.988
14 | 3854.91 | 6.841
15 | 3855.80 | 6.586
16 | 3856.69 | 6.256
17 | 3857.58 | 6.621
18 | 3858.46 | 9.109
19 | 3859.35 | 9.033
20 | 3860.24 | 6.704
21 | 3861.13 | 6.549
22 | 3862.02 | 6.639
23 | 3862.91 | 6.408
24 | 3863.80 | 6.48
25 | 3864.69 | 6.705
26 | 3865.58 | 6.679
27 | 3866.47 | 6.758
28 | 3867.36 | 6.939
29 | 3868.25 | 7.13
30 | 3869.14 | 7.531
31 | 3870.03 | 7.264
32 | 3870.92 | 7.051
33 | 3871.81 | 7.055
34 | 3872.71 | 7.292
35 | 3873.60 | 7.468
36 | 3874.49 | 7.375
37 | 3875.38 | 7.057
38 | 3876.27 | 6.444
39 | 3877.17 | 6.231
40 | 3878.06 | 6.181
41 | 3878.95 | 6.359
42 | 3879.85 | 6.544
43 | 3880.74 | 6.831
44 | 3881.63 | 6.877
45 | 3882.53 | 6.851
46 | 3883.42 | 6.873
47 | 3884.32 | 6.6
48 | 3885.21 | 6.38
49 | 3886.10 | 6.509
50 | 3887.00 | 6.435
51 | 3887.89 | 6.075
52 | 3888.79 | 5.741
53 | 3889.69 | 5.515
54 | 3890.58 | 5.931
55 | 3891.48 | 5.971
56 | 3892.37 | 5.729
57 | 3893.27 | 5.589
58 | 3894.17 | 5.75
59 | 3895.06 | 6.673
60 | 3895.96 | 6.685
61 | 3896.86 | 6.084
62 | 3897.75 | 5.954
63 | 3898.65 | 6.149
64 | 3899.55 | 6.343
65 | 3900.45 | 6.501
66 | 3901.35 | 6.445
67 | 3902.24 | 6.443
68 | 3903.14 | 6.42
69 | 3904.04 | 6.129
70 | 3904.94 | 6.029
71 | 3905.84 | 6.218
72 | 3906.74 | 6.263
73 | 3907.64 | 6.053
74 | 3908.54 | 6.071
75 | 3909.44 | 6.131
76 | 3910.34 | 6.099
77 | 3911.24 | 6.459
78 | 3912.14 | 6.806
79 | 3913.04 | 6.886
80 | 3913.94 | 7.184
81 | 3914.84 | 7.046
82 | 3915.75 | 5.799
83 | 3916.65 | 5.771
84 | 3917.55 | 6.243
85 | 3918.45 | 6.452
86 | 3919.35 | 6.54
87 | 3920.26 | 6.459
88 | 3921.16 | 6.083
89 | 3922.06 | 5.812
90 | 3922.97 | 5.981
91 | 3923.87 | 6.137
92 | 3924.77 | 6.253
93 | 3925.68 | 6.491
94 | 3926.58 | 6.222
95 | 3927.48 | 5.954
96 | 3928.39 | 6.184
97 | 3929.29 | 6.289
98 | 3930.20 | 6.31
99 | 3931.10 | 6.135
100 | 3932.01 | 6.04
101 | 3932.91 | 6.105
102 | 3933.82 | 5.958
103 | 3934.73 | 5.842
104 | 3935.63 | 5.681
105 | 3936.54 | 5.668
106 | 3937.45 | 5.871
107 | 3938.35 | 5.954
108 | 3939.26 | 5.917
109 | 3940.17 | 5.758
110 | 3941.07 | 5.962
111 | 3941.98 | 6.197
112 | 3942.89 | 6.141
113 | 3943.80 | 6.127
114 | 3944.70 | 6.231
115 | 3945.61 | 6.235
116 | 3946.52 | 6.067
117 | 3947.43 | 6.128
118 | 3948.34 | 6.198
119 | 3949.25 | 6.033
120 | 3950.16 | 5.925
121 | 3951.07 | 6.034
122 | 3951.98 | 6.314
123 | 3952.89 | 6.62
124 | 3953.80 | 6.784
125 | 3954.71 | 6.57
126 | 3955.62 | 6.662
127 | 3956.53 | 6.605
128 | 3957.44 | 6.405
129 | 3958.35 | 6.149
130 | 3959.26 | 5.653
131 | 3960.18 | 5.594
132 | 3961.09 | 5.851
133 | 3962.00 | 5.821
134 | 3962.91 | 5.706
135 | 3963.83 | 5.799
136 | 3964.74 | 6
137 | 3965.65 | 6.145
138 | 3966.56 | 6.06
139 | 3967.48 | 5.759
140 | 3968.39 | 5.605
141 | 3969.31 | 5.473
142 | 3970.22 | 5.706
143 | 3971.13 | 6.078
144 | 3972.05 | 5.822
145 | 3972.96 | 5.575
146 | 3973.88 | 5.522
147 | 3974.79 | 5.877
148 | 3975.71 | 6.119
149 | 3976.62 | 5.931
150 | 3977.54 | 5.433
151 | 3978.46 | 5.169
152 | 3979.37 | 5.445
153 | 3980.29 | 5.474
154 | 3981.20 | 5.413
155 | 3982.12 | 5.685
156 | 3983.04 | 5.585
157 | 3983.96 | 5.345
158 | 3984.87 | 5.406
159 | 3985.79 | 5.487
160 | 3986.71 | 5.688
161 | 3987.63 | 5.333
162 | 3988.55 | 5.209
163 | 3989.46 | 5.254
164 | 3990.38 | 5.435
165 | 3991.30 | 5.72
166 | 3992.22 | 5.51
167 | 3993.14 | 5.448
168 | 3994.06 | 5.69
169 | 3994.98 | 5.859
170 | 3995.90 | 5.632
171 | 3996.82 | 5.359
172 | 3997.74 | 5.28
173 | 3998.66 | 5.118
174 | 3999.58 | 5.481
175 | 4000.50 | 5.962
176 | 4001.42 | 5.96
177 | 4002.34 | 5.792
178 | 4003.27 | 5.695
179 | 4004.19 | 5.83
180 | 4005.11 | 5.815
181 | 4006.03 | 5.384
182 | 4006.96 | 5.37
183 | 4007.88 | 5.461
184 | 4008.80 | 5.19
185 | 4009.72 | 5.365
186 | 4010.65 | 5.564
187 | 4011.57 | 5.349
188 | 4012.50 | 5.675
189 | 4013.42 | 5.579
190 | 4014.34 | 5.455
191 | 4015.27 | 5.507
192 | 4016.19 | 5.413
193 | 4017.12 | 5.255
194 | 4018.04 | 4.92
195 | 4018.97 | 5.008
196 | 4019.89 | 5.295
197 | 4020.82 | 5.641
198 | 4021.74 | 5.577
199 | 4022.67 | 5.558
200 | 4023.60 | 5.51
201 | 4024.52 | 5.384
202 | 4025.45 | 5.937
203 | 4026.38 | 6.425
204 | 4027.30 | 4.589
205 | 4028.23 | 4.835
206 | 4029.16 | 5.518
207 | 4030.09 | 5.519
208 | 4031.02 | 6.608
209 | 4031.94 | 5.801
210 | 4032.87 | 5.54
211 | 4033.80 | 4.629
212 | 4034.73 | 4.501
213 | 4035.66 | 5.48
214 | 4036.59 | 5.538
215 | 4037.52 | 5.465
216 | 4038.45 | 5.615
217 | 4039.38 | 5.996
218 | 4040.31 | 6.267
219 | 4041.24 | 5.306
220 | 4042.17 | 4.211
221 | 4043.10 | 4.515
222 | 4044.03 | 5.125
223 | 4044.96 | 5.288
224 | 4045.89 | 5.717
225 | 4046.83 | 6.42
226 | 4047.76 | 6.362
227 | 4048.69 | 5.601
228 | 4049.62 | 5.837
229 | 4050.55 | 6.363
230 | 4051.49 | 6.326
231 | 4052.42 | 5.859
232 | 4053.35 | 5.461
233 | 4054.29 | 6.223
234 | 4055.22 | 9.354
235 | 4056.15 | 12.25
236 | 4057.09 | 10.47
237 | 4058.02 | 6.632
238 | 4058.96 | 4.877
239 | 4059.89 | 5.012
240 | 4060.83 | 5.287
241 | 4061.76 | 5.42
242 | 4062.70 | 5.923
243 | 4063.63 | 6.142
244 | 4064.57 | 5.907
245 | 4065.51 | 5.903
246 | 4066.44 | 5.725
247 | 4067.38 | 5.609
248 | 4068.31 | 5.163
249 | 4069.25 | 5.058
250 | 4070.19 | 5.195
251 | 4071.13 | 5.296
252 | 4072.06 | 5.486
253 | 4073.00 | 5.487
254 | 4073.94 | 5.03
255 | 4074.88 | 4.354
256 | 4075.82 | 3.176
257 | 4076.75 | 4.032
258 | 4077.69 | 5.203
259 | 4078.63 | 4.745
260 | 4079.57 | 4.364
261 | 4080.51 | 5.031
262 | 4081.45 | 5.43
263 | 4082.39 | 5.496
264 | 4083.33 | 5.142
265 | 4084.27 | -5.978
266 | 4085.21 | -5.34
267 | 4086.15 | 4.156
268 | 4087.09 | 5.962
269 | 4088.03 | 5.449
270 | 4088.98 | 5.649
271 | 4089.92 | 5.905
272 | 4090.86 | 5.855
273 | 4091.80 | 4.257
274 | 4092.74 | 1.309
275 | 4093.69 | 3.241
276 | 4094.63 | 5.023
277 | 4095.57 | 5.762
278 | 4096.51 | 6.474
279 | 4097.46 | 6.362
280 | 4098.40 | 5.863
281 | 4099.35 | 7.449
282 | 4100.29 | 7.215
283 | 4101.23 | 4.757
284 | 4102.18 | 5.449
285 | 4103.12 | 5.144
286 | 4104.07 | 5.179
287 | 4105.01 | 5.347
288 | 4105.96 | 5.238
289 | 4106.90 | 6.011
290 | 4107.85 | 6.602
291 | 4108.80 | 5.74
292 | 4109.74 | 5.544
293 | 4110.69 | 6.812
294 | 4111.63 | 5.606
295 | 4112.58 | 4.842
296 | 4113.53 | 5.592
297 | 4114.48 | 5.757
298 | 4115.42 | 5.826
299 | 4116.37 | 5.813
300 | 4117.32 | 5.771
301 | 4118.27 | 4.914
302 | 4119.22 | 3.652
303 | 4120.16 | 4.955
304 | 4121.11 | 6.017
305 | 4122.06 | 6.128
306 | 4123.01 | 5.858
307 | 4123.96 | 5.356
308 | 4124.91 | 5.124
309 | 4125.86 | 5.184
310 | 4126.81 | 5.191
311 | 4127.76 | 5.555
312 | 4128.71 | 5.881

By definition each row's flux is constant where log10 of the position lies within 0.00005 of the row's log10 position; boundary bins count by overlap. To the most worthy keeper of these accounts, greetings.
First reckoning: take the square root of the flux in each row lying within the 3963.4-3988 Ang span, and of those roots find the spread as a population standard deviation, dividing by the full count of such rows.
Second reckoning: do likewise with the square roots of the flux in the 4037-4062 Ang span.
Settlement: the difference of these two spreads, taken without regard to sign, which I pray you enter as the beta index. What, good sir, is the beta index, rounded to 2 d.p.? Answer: 0.26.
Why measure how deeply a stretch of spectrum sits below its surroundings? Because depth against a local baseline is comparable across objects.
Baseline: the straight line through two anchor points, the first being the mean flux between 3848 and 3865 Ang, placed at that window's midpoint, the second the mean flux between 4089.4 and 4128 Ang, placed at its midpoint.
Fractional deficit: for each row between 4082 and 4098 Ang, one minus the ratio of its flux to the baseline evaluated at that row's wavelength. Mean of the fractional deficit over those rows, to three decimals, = 0.314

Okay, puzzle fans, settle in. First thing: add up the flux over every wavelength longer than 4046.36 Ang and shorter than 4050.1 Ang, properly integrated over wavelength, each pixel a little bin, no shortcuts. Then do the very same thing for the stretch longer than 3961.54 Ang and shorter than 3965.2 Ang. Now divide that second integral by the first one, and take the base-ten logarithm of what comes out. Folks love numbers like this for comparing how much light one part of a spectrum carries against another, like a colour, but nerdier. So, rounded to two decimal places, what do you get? -0.03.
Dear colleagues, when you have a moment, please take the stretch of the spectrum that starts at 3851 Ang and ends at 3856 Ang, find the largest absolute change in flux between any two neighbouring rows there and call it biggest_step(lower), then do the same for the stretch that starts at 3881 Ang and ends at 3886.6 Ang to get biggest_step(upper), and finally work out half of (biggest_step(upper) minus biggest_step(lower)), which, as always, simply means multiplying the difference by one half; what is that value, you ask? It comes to -0.06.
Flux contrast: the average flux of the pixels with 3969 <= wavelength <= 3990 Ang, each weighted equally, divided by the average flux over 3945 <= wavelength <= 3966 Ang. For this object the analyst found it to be 0.91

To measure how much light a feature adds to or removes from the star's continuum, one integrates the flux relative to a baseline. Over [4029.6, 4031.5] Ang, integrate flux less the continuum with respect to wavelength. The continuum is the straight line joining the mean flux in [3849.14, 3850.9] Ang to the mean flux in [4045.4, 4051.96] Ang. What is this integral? -0.13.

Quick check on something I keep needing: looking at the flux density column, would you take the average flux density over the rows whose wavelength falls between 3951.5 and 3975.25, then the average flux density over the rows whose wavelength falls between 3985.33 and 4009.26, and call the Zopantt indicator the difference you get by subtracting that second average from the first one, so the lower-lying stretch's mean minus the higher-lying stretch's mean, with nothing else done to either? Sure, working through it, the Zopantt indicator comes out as 0.47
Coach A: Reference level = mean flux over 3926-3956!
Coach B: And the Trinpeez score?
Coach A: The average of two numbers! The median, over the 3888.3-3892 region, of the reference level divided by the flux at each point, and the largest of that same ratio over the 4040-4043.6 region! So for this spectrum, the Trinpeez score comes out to 1.25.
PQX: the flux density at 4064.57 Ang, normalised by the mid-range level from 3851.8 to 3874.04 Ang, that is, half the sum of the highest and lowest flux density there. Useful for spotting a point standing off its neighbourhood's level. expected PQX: 0.77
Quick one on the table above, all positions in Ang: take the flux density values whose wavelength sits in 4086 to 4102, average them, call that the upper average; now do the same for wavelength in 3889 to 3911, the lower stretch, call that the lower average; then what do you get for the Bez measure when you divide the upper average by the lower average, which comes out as 0.87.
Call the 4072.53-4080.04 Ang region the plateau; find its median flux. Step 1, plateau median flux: 4.6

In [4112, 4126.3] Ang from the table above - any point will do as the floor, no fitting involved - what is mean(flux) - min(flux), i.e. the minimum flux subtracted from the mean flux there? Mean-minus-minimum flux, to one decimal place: 1.7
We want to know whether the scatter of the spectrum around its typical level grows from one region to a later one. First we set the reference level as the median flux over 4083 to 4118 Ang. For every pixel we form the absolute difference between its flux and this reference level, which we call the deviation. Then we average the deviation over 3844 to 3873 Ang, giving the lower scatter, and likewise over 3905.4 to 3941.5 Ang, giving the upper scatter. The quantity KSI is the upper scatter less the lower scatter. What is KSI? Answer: -0.8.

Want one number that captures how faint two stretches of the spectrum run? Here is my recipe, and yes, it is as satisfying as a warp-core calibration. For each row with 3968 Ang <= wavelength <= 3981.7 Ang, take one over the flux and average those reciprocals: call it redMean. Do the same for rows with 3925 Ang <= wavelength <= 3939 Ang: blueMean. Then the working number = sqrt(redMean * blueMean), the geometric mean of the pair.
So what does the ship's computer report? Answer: 0.171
